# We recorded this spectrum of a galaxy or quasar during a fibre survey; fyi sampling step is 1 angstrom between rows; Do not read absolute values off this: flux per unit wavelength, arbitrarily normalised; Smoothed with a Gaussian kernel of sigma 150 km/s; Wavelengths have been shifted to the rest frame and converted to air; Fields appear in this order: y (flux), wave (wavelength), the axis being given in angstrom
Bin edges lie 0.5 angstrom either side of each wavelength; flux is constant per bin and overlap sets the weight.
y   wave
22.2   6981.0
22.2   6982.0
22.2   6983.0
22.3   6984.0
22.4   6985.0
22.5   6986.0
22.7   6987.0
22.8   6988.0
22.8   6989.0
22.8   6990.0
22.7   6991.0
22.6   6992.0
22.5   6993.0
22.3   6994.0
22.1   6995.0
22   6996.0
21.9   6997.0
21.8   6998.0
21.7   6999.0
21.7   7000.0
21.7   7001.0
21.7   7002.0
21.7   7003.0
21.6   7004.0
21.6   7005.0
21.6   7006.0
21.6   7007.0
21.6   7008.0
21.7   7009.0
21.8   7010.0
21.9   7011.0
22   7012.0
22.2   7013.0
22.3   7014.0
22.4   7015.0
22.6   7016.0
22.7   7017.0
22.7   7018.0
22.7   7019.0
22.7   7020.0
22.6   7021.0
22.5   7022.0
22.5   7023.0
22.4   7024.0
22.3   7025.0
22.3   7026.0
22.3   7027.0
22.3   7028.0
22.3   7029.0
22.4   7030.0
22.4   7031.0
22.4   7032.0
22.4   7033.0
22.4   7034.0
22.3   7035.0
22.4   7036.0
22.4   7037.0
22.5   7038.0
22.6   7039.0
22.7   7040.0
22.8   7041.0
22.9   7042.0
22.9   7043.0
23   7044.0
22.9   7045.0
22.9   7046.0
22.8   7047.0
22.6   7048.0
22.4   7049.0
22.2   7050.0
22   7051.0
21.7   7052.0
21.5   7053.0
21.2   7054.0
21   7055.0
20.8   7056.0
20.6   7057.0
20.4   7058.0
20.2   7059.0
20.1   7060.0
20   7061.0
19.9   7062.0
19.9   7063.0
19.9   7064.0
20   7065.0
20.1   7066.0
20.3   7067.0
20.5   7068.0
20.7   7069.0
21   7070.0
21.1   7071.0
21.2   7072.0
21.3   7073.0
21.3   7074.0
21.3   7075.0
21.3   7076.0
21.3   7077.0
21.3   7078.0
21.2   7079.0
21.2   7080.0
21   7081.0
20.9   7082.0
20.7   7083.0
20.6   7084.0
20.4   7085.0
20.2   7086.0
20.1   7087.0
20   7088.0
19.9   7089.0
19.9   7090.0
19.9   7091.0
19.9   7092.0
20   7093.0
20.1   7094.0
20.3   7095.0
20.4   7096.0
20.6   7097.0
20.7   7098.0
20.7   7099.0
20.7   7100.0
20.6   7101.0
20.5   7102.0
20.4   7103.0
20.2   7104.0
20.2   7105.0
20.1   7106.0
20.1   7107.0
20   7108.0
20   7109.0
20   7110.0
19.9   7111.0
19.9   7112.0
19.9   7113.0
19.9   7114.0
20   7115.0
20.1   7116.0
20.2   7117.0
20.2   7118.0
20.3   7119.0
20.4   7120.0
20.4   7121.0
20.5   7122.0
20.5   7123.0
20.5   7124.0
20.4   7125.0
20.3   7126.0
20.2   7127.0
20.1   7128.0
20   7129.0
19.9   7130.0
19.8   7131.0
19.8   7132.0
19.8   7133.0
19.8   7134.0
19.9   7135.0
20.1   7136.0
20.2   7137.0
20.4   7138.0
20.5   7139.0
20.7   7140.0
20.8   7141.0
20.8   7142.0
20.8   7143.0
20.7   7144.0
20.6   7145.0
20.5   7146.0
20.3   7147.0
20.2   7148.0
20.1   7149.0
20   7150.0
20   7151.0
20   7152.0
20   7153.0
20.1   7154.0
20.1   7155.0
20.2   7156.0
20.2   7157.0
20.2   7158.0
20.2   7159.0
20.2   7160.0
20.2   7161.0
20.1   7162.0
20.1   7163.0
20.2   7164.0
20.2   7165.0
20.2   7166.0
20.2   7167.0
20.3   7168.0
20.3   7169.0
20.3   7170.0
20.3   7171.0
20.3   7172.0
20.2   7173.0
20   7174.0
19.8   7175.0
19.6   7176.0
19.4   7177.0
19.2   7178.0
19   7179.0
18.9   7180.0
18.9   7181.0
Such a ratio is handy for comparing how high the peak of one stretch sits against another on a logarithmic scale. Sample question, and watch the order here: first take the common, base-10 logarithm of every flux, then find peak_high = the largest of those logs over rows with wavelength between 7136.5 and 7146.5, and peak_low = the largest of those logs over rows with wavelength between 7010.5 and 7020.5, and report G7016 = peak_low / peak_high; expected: 1.03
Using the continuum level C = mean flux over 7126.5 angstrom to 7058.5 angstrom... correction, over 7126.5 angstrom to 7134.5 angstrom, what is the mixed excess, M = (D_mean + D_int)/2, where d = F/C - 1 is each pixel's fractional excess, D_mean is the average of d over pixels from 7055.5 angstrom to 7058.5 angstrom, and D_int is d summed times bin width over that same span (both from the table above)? 0.1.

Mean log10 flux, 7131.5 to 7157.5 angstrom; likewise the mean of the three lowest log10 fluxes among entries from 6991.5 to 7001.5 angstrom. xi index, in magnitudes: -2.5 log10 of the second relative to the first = -0.025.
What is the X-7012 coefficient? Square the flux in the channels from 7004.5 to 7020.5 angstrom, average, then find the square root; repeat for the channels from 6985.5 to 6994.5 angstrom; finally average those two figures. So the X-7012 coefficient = 22.4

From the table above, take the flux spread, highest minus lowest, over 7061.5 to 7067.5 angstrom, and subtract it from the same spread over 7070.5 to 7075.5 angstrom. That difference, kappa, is -0.2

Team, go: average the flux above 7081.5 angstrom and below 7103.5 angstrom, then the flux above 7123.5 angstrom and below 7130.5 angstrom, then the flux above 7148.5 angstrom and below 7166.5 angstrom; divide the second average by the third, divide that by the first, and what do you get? 0.0493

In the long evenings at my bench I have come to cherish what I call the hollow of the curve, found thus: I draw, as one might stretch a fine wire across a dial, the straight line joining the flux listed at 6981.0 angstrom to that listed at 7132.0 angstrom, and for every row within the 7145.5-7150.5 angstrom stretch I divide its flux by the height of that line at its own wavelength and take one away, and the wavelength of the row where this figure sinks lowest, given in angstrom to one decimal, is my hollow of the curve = 7150.0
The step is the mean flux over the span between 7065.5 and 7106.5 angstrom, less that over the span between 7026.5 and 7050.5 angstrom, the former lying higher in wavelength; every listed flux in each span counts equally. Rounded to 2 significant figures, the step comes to -2.0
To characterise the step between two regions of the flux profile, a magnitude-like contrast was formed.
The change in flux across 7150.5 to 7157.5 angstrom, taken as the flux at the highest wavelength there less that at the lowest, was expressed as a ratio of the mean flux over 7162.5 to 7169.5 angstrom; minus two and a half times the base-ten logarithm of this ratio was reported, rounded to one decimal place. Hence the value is 5.0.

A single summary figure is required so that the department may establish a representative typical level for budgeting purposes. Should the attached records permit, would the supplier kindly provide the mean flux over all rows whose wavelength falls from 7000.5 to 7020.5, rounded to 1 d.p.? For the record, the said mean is 22.0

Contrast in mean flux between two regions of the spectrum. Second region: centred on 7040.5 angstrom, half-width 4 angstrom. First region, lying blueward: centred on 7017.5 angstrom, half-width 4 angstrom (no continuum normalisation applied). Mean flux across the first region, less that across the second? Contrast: -0.14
